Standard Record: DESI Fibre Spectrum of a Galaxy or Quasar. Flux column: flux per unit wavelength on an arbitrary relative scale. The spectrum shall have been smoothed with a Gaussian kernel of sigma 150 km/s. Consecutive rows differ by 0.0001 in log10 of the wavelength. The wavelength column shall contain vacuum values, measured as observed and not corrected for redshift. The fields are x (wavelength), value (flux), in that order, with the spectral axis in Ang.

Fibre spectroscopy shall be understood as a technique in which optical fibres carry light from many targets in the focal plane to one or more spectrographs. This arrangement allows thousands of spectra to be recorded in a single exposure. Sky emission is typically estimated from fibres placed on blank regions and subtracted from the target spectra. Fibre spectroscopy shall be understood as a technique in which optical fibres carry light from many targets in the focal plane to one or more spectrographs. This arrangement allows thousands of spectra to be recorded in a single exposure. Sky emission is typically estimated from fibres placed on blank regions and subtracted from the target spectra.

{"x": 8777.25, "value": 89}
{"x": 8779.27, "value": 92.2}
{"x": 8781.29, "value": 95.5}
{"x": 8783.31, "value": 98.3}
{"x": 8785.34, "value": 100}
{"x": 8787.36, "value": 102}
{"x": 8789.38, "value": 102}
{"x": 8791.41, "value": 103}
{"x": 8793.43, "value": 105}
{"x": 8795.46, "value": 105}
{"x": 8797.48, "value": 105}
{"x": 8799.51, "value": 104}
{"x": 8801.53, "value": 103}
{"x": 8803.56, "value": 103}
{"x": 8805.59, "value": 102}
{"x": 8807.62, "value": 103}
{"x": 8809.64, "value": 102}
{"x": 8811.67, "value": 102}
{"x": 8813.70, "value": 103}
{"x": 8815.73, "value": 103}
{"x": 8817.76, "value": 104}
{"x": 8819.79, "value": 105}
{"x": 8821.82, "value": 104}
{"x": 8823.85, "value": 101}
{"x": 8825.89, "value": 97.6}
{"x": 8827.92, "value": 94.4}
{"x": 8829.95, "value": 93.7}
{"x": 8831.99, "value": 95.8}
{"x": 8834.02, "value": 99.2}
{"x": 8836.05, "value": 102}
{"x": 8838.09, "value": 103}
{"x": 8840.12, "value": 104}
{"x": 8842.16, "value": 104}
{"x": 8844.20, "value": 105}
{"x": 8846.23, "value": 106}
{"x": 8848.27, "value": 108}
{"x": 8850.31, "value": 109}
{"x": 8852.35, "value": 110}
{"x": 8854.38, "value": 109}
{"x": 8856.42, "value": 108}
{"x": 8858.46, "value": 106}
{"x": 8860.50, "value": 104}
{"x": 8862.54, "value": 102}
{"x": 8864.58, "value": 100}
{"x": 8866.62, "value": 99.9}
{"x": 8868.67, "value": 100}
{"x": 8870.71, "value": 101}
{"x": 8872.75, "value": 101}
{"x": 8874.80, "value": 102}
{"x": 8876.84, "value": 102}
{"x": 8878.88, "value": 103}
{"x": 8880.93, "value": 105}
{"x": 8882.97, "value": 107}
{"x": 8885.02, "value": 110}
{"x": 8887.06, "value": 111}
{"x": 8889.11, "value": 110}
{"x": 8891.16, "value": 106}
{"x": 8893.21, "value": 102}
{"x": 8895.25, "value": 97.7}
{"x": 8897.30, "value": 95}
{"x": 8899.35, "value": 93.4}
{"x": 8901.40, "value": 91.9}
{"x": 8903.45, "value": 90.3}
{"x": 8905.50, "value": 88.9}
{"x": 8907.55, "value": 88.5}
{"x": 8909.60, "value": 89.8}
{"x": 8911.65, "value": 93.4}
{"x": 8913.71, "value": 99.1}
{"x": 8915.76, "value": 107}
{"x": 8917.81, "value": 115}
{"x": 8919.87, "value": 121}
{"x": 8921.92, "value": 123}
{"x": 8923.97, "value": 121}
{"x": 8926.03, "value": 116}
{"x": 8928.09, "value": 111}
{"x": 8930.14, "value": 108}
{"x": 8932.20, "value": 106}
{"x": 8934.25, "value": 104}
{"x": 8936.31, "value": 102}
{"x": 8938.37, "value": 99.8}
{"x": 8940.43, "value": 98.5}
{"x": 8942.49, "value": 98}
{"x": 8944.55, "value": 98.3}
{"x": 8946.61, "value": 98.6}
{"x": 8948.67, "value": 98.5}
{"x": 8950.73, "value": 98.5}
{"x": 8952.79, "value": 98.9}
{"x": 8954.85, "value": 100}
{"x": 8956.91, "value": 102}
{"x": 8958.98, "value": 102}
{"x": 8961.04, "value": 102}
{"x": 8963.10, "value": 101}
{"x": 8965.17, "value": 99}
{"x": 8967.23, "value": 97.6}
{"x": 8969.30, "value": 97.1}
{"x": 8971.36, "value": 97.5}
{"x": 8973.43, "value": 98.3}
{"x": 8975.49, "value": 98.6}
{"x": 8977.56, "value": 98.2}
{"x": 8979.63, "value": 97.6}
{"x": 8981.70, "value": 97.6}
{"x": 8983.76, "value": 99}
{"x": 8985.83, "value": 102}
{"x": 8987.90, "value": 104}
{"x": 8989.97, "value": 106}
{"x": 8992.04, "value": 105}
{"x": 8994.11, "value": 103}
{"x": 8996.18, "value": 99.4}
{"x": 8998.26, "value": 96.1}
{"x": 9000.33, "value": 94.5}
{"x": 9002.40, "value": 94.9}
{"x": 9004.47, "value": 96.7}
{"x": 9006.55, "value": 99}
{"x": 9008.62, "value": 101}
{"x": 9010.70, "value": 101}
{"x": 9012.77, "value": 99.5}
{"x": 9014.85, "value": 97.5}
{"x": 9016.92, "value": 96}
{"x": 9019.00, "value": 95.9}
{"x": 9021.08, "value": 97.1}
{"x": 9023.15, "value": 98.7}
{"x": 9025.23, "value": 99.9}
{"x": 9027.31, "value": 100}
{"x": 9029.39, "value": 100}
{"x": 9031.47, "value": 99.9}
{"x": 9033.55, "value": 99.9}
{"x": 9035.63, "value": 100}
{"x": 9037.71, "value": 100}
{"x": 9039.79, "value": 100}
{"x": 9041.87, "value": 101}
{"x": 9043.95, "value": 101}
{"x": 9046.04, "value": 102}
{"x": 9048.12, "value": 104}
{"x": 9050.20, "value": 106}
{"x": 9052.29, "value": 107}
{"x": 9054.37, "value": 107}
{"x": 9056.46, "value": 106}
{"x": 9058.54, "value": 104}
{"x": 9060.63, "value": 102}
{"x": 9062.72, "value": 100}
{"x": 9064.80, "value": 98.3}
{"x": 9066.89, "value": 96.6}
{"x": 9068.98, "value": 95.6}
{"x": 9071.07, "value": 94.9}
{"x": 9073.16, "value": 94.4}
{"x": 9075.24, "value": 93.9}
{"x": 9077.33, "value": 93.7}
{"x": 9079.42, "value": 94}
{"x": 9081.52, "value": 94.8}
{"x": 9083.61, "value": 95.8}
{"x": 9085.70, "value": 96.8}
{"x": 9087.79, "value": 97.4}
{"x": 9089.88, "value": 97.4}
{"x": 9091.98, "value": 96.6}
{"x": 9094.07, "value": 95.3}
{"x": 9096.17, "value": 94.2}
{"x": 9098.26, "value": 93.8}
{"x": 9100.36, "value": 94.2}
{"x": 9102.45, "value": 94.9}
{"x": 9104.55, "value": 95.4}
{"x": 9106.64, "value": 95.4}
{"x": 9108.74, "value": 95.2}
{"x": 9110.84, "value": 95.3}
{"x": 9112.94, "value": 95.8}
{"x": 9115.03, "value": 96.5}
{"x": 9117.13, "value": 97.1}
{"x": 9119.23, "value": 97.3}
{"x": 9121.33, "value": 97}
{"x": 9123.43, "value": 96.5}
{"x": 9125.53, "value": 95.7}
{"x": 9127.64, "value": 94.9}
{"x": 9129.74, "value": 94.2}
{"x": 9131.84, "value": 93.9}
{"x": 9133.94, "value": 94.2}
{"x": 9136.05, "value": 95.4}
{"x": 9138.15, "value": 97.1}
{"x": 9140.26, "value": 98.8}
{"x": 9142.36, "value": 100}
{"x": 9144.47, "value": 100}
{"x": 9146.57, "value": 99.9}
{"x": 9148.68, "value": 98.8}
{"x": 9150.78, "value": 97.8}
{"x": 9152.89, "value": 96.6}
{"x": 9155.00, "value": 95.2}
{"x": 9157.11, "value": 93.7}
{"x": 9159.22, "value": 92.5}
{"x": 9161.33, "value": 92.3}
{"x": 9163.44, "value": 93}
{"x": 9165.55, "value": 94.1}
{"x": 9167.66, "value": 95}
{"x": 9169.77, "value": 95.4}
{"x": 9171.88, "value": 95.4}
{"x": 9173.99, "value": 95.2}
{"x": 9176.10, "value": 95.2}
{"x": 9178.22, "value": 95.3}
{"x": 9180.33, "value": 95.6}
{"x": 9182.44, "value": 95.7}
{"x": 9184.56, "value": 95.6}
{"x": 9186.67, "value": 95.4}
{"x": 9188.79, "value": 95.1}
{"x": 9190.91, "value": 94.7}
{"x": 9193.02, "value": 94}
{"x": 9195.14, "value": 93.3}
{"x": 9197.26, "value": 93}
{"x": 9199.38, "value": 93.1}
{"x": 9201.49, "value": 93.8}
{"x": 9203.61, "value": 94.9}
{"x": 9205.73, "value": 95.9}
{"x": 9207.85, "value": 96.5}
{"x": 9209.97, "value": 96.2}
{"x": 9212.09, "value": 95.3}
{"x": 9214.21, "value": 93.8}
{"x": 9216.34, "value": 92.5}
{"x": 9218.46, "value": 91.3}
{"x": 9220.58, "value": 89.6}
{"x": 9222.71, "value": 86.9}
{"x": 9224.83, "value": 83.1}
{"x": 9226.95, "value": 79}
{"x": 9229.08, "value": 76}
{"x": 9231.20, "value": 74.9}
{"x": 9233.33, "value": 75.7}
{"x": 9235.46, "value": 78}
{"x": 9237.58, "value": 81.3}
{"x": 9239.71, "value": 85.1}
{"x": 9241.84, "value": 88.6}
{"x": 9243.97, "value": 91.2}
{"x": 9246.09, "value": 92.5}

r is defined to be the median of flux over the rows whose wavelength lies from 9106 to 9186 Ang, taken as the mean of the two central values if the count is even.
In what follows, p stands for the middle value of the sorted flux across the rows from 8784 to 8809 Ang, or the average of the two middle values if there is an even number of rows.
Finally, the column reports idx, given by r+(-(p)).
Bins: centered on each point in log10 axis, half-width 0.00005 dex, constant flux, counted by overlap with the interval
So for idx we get -7.6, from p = 103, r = 95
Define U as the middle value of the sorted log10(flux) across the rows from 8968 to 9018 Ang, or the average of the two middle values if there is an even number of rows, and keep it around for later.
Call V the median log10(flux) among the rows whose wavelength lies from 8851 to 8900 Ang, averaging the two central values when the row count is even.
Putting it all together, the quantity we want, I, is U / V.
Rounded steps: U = 1.99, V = 2.01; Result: 0.991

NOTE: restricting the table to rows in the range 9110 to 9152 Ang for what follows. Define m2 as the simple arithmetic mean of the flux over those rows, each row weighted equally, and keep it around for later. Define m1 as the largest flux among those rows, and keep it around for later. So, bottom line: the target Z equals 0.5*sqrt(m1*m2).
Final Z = 49.2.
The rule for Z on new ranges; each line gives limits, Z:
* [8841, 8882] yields 53.5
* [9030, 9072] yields 52.0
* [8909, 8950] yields 56.9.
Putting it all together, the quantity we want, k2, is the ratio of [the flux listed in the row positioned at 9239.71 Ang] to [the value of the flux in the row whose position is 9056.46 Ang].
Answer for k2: 0.80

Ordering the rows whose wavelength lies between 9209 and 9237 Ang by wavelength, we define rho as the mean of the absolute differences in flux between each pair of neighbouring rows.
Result 2.03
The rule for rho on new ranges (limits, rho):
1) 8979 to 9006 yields 1.84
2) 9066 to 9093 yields 0.62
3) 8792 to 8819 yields 0.58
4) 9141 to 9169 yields 0.87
